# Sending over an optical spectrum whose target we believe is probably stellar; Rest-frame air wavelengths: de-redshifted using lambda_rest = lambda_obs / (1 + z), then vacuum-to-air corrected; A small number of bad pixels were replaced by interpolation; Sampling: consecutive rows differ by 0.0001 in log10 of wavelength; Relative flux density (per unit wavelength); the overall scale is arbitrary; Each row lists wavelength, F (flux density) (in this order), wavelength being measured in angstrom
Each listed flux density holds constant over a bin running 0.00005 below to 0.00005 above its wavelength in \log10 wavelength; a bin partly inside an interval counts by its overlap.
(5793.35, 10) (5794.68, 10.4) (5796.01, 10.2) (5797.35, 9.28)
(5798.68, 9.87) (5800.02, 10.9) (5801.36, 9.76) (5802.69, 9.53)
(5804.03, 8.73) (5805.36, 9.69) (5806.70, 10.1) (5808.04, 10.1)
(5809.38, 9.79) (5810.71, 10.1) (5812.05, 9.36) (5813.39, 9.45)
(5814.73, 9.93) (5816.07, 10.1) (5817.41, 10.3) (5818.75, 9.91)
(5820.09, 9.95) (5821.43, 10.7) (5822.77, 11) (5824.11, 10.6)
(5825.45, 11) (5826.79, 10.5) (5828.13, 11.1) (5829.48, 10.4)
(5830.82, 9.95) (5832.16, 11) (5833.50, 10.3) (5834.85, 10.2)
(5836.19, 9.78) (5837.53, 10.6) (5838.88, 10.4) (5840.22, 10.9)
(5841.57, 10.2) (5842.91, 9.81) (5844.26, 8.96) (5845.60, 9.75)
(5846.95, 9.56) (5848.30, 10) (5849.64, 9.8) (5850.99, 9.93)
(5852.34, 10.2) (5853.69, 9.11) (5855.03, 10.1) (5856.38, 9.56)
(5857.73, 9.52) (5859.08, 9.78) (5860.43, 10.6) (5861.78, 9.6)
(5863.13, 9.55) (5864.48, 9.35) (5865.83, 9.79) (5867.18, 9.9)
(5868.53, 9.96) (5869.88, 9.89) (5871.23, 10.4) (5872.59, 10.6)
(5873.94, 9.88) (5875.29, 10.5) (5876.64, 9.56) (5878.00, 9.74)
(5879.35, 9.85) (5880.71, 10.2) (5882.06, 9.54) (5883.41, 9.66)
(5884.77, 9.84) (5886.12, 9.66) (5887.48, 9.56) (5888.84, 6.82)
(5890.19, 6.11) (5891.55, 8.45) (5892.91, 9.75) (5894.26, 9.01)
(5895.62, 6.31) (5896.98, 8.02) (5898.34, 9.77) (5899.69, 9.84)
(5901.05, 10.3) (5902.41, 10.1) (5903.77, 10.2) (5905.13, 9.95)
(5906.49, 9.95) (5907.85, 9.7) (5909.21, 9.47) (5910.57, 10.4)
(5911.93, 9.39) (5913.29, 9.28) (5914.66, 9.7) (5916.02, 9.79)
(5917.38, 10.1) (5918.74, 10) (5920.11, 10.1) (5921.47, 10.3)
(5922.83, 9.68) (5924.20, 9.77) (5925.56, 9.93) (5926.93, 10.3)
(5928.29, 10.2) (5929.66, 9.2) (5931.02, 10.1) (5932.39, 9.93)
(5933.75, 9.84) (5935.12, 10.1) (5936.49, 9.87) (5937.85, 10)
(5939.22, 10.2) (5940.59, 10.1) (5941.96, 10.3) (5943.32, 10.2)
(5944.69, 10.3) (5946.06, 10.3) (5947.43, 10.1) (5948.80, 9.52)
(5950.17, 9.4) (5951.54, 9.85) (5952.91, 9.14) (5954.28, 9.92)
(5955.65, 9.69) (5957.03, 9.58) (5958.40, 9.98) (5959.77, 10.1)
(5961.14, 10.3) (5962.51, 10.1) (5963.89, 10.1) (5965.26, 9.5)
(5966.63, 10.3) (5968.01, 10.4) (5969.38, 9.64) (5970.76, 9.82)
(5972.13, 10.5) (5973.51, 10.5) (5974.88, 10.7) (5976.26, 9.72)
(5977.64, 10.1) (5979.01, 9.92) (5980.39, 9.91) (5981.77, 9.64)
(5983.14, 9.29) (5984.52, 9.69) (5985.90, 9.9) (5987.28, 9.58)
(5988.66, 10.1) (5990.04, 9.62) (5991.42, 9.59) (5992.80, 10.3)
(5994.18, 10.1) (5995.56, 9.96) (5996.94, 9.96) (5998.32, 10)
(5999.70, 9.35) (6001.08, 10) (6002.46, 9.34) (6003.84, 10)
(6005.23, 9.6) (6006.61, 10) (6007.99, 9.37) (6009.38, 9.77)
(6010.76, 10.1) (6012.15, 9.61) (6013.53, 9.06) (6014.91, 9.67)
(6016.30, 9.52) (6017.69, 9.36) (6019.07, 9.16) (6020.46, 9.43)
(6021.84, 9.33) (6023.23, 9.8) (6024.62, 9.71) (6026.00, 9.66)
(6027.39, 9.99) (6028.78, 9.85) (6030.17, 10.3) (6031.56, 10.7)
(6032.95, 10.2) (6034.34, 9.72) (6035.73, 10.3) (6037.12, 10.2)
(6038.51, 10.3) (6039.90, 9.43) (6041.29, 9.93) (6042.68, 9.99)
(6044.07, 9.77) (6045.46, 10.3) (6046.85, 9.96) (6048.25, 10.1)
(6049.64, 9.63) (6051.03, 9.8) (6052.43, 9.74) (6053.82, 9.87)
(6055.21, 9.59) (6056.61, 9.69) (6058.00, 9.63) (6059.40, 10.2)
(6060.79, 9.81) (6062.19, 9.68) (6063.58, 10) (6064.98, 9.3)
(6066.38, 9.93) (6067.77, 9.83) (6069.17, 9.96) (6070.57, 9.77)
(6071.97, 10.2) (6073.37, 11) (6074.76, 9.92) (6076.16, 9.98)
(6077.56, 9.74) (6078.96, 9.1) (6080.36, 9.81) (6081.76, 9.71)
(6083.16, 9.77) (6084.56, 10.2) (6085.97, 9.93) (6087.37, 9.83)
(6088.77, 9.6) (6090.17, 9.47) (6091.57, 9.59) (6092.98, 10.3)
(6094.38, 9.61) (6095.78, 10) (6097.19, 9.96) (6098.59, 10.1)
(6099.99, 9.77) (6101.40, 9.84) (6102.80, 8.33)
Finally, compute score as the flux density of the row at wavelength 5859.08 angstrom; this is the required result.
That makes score 9.78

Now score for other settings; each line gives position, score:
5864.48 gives 9.35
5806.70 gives 10.1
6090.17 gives 9.47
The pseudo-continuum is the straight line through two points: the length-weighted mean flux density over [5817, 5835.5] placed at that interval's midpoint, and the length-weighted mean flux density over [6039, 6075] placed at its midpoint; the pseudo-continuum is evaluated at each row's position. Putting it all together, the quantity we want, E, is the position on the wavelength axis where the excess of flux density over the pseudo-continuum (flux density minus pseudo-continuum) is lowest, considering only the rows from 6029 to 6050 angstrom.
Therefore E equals 6039.90 angstrom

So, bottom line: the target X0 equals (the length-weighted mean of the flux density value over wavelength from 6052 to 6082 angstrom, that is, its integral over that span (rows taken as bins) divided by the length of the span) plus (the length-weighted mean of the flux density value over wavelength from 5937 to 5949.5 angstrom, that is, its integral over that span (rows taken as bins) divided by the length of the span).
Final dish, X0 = 19.96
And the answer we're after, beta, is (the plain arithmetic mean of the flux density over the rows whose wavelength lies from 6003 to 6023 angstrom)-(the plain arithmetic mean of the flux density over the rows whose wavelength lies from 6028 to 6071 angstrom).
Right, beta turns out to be -0.3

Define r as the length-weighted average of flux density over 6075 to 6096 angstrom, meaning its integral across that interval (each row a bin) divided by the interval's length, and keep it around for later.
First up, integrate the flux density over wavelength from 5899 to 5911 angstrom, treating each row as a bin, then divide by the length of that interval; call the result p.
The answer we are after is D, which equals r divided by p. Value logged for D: 0.98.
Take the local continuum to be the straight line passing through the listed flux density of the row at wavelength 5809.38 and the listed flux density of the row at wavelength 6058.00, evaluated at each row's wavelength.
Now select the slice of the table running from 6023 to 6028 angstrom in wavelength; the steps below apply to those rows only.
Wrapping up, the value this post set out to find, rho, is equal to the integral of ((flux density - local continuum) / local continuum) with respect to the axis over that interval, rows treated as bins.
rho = 0.07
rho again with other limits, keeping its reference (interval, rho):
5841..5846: -0.05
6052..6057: 0.05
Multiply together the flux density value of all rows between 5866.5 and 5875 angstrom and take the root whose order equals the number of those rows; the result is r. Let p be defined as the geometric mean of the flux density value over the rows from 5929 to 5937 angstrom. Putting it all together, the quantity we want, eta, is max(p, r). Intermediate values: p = 9.84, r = 10.10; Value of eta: 10.1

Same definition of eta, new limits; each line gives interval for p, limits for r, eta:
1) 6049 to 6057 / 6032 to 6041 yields 10.0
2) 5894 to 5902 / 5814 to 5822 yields 10.1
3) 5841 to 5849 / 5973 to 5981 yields 10.1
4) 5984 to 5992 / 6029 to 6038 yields 10.2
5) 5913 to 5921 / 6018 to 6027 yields 9.8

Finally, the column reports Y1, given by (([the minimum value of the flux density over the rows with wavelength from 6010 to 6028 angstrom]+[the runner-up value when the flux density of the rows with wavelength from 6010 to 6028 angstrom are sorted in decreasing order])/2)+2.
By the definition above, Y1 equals 11.5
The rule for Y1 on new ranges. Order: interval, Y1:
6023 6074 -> 12.0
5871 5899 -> 10.3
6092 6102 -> 11.9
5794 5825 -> 11.8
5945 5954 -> 11.6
